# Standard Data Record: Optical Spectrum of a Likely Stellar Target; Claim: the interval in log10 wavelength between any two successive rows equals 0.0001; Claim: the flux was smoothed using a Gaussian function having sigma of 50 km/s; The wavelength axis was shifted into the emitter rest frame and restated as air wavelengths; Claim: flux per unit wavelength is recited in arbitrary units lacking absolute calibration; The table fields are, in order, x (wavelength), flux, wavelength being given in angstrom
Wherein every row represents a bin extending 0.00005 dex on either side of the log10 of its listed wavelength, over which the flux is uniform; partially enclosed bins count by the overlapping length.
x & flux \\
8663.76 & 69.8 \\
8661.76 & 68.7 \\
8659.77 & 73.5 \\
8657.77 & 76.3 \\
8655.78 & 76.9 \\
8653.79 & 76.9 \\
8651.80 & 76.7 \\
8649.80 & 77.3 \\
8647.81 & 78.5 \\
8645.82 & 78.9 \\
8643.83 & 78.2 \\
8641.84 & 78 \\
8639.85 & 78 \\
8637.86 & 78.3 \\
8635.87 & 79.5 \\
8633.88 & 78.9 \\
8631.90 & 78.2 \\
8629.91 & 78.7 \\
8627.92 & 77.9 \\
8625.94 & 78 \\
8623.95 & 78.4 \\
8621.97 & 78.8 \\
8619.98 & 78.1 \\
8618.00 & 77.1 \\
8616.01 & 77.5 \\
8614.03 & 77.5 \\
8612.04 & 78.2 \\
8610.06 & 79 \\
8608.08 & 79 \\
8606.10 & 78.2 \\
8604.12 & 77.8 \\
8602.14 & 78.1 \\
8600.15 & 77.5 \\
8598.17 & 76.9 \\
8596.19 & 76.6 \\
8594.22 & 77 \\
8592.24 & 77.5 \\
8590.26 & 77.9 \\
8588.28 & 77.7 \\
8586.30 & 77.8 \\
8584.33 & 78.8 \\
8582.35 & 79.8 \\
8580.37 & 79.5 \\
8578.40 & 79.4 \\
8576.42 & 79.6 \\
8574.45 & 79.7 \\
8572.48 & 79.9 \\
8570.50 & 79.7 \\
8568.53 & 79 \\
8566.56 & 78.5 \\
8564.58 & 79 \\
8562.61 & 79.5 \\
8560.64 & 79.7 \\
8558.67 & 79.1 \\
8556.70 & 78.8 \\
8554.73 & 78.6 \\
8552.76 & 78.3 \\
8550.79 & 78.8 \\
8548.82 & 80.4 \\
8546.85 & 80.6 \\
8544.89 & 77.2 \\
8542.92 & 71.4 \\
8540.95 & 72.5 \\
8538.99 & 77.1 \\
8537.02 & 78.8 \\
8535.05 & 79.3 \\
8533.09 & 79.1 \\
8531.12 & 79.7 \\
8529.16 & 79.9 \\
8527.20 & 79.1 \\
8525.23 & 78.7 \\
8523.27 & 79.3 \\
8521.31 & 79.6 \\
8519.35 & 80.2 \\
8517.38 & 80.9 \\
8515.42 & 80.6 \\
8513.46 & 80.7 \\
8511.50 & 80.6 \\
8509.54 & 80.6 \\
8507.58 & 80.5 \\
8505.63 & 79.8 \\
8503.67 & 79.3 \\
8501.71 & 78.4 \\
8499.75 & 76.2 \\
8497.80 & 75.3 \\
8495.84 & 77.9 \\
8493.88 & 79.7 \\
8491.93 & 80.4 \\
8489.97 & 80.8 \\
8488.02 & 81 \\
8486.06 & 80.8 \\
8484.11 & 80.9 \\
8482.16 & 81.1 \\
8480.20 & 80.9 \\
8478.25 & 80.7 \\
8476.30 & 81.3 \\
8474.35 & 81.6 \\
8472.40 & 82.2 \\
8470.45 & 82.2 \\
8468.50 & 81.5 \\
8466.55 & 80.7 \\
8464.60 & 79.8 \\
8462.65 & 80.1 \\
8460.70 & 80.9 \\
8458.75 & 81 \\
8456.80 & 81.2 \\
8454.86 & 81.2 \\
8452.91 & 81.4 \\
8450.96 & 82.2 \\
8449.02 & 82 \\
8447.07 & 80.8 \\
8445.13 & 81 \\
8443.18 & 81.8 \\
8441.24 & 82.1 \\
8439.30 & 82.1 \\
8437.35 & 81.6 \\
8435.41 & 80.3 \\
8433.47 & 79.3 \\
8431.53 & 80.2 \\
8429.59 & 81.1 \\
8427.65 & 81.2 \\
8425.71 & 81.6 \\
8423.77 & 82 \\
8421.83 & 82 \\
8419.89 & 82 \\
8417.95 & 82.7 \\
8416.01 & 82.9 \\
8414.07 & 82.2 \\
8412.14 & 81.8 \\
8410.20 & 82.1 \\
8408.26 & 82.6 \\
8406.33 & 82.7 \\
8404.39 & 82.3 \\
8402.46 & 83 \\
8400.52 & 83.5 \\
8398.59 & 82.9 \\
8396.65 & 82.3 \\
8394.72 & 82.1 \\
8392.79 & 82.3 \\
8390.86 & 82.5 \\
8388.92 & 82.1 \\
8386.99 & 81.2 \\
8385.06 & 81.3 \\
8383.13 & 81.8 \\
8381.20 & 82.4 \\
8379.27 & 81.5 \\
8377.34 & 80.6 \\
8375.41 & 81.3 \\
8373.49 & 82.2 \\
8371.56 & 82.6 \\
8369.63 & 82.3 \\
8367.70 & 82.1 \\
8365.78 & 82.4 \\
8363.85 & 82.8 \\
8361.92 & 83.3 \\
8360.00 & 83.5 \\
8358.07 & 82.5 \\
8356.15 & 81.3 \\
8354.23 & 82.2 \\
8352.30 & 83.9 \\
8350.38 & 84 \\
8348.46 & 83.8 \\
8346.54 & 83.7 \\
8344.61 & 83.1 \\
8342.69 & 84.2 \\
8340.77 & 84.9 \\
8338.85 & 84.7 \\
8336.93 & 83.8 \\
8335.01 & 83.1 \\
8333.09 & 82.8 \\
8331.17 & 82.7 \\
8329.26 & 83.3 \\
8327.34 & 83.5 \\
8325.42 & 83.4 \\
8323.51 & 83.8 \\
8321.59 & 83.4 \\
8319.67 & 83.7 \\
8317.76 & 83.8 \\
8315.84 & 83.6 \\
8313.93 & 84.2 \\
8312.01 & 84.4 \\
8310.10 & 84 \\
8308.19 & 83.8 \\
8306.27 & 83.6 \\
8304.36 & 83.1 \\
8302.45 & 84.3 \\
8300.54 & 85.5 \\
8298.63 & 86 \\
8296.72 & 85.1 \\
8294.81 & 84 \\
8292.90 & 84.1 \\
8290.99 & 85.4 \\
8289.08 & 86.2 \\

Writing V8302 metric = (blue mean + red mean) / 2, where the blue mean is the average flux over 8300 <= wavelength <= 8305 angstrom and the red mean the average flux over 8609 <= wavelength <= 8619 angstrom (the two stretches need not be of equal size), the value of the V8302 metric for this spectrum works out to 81.1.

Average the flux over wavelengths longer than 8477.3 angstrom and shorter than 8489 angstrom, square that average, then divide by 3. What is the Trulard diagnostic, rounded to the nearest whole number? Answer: 2182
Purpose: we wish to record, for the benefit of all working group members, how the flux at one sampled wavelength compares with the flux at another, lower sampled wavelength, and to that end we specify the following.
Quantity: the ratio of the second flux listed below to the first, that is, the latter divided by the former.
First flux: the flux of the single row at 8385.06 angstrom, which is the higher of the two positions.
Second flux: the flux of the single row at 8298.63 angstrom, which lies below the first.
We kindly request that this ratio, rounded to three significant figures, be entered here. 1.06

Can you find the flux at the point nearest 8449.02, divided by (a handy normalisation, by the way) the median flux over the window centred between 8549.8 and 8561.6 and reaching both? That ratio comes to 1.041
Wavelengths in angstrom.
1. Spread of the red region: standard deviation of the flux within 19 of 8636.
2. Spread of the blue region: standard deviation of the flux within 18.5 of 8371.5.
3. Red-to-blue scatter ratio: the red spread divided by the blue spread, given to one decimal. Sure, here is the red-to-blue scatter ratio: 1.0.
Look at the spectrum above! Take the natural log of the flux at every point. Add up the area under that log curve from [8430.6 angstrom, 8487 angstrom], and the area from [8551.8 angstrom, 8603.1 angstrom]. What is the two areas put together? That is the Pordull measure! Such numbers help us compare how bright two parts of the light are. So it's 472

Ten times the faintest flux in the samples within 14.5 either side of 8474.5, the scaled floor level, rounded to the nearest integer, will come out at 798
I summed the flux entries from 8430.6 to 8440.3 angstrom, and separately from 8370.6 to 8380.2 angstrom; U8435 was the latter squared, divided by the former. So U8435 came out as 413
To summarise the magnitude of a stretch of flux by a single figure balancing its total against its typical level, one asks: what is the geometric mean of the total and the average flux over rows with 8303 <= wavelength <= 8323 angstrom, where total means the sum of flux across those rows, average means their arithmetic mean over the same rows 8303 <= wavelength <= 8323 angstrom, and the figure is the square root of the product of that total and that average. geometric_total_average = 265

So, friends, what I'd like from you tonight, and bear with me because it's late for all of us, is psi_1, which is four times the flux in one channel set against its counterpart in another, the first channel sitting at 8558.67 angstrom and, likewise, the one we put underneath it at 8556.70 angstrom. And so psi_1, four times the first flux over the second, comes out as 4.02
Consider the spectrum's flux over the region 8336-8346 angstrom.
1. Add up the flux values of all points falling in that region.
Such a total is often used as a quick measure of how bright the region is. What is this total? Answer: 421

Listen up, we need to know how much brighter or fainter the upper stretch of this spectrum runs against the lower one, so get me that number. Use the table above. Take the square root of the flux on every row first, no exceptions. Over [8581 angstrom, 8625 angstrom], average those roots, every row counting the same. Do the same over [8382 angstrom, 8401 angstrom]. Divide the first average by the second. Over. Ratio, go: 0.974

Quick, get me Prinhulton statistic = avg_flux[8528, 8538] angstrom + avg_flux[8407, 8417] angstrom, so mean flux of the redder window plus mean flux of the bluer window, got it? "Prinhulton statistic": 162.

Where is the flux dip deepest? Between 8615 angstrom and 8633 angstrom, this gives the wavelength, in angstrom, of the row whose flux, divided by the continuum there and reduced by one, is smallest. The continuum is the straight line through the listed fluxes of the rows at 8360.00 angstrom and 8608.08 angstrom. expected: 8618.00 angstrom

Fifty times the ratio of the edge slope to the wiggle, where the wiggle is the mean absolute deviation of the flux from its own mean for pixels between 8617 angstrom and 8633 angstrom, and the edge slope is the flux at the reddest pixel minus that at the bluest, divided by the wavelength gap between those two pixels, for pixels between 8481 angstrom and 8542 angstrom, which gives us -20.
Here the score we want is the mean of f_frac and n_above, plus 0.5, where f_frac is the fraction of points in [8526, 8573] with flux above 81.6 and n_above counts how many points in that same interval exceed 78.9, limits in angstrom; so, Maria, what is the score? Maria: 7.5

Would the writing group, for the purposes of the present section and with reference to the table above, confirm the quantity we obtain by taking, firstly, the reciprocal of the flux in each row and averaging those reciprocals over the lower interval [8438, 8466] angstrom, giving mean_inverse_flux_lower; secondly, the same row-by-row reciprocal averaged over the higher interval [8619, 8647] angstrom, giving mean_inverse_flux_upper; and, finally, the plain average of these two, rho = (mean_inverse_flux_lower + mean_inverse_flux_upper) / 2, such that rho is 0.0125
